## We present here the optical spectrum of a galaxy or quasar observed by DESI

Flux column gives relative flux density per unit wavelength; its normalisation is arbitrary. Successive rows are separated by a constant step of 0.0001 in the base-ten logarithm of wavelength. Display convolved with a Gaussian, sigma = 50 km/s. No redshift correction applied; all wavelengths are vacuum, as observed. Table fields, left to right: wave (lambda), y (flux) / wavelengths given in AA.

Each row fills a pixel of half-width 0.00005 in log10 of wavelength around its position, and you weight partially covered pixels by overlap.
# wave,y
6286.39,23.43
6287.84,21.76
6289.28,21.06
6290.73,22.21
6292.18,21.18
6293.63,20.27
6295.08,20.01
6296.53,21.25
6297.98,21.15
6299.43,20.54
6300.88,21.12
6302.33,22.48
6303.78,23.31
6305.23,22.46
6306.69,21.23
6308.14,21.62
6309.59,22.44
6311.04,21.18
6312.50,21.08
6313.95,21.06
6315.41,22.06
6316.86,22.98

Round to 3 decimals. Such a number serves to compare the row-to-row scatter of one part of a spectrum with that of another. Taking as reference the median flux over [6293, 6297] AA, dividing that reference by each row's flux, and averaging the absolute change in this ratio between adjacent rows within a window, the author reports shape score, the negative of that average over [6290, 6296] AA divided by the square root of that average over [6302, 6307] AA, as -0.169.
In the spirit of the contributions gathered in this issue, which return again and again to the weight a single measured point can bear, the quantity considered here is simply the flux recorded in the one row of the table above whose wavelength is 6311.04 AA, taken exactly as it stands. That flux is 21.18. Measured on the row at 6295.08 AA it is 20.01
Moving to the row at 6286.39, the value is 23.43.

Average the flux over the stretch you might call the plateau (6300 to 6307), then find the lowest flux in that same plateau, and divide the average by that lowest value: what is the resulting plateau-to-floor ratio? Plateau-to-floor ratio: 1.05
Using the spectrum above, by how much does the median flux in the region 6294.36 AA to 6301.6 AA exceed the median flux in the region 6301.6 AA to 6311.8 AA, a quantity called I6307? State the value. -1.3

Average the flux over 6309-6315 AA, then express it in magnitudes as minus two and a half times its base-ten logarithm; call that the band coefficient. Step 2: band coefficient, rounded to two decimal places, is -3.33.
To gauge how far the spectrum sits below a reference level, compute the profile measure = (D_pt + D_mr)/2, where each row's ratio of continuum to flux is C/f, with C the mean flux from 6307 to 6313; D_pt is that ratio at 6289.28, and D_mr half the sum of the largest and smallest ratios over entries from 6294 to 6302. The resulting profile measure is 1.04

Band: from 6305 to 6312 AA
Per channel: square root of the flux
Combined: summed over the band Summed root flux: 23.3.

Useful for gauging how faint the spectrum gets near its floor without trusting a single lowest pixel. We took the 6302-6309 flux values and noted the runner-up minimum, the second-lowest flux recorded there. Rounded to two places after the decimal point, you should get 21.62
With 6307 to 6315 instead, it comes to 21.08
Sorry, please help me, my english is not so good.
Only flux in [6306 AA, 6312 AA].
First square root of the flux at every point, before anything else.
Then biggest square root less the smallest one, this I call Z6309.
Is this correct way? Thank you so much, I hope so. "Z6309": 0.135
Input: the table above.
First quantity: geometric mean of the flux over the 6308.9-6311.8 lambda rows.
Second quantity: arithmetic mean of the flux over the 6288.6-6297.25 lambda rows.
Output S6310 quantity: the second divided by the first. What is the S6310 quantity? 0.96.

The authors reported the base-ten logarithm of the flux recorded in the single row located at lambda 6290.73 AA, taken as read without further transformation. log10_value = 1.35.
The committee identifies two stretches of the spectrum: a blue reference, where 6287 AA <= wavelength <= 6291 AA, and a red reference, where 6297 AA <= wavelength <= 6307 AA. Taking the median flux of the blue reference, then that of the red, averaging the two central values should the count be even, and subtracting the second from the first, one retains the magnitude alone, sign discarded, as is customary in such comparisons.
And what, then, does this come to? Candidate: 0.53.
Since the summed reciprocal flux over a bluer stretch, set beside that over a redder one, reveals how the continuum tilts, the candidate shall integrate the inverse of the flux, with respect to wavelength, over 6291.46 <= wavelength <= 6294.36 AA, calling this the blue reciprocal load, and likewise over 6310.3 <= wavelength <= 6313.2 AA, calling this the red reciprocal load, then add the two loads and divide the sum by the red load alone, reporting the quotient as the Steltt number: 2.0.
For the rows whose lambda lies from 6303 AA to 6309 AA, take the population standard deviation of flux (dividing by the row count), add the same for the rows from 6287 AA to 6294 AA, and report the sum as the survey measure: 1.46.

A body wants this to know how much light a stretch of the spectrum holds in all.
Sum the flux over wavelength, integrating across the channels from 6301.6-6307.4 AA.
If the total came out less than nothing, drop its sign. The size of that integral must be 130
